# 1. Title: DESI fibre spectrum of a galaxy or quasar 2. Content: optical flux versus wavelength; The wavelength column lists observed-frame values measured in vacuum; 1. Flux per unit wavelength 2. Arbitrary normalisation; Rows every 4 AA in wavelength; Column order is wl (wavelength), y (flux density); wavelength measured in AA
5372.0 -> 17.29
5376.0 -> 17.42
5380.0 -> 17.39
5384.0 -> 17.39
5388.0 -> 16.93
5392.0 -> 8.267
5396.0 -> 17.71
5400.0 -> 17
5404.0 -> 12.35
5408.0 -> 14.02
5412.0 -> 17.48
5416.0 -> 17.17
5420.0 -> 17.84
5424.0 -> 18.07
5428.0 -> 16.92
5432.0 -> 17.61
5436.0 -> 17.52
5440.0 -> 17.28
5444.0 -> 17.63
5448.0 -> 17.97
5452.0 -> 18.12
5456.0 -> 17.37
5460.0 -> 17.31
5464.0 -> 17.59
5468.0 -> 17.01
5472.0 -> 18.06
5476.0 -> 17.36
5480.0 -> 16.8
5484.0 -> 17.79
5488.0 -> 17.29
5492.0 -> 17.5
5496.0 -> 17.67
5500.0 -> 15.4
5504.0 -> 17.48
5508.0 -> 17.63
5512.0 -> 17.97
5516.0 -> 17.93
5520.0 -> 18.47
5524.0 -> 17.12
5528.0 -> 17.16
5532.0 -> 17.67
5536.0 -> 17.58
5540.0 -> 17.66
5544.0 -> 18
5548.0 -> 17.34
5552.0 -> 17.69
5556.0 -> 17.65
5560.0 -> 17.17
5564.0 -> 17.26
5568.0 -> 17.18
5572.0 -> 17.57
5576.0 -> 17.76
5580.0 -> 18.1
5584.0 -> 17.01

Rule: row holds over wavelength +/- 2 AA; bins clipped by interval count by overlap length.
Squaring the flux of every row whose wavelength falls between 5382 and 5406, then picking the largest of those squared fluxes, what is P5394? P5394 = 314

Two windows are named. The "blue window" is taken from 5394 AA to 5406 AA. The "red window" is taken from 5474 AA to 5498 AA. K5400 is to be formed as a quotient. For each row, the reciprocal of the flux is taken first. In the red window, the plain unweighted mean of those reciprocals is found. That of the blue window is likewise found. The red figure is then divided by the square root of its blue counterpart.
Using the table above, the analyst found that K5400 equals 0.225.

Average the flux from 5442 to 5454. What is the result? 17.9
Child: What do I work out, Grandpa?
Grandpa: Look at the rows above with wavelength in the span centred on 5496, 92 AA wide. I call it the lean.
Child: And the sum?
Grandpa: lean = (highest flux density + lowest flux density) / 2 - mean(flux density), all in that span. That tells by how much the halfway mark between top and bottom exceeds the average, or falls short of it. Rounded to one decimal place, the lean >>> -0.5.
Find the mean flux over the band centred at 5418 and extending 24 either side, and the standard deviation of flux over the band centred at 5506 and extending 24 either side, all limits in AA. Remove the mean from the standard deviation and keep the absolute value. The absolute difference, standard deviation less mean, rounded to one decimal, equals 16.0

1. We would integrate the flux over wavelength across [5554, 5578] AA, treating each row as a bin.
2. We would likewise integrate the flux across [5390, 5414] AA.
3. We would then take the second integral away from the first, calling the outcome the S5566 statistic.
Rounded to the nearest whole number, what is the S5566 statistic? 71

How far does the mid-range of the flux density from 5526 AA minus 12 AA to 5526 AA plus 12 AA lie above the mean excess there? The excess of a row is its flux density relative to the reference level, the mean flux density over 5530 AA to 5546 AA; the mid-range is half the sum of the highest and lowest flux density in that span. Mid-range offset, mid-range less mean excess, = 17.9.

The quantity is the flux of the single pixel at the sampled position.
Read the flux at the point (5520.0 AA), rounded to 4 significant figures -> 18.47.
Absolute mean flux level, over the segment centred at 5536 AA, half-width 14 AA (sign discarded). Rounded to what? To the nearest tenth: 17.5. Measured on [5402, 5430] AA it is 16.3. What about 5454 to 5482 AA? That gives 17.4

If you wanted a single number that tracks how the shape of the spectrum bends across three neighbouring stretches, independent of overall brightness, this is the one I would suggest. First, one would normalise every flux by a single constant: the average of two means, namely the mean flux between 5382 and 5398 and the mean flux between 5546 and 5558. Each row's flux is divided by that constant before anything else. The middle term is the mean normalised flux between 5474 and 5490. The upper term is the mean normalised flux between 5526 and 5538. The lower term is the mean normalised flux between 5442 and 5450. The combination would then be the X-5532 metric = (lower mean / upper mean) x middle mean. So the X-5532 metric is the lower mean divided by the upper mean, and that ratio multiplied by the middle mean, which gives 1.08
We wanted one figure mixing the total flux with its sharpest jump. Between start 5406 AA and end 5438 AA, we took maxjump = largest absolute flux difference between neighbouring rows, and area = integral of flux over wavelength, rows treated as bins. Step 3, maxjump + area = 550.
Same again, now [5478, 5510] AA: 553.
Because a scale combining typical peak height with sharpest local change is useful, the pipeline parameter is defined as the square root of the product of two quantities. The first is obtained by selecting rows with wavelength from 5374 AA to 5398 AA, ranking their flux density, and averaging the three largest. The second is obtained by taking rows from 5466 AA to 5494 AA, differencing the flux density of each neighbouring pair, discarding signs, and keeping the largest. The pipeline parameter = 4.3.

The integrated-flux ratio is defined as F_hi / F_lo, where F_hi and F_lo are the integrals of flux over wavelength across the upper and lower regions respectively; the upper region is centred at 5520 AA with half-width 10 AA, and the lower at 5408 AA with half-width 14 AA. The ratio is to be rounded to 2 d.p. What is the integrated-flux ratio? 0.78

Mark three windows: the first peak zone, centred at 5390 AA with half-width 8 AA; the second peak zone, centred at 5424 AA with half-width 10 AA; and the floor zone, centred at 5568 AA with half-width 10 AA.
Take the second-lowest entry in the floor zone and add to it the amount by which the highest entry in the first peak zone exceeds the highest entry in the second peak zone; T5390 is 16.8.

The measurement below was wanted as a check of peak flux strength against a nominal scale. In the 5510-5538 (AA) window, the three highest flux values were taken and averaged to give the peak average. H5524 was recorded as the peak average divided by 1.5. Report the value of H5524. 12.1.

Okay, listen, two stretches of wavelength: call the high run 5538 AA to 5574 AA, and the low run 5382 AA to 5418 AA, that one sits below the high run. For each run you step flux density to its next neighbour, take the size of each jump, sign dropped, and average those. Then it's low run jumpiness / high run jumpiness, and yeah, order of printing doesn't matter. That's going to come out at 12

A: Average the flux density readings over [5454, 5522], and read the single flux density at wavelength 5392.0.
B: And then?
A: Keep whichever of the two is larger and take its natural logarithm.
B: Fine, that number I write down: 2.86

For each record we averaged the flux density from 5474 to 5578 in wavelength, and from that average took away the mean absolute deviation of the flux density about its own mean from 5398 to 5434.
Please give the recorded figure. 16.0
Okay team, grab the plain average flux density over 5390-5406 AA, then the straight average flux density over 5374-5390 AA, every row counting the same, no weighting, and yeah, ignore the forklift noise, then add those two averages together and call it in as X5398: 31.1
